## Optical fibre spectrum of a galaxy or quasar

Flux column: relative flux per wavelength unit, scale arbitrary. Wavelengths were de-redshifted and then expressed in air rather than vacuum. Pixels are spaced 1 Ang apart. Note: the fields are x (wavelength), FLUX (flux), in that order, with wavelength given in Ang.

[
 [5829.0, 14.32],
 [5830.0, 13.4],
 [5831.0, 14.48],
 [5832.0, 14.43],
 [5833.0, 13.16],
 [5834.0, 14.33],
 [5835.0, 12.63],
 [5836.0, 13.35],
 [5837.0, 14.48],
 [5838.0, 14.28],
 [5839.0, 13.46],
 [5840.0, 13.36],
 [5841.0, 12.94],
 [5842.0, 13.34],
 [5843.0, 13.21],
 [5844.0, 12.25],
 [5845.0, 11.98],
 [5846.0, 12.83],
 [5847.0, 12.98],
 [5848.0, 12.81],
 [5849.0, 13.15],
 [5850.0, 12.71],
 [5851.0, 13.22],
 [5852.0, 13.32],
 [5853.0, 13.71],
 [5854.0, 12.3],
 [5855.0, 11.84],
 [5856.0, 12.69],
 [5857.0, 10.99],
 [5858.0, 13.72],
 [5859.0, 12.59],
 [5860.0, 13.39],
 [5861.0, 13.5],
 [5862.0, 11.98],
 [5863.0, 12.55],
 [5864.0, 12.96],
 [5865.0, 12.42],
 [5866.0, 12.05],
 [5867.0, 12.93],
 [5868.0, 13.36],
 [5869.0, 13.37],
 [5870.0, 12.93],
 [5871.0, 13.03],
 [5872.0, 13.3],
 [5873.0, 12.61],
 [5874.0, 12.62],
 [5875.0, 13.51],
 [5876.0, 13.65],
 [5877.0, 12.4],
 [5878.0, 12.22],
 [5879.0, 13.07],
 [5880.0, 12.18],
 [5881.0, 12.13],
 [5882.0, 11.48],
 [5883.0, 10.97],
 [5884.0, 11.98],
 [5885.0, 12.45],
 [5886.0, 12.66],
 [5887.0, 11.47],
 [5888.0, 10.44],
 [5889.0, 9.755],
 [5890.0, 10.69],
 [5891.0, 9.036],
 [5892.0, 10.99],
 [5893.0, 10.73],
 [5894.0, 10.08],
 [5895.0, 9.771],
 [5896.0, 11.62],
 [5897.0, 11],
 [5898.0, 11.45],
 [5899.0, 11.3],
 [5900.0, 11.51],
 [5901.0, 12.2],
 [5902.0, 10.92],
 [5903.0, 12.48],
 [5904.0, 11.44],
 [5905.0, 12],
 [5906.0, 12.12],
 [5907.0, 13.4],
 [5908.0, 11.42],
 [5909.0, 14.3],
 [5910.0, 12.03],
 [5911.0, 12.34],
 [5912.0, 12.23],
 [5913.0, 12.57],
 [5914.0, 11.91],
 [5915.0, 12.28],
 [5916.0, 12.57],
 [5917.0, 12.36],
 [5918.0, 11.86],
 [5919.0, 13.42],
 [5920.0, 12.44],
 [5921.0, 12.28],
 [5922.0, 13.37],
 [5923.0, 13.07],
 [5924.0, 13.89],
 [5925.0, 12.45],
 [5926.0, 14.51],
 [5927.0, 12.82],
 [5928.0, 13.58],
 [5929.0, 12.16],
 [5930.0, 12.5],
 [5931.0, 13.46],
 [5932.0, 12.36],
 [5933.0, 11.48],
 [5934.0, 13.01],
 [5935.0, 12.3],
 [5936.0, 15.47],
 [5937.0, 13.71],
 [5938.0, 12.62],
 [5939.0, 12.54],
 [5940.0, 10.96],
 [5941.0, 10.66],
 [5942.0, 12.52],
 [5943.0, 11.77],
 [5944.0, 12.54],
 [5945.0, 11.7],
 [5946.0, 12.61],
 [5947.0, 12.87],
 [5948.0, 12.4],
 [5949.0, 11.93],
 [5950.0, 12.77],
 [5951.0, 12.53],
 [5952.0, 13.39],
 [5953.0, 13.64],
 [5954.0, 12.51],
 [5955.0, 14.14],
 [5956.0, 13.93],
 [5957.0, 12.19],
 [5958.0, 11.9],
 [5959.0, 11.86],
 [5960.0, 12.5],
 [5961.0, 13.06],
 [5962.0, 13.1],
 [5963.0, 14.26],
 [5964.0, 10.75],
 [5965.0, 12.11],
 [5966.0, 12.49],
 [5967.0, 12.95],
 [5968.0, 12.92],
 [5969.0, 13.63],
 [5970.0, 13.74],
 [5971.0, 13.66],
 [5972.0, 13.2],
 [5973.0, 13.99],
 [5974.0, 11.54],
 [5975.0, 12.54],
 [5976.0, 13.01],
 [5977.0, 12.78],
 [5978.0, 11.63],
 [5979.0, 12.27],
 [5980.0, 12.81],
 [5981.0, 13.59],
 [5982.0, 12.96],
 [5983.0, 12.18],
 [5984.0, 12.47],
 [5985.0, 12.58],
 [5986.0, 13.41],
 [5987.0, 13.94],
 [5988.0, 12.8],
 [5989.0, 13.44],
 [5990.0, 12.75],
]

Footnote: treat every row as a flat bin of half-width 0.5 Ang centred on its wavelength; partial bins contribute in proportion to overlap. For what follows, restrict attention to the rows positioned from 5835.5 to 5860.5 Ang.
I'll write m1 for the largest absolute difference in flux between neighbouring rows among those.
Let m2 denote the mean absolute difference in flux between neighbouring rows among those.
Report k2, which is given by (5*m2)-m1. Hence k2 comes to 0.7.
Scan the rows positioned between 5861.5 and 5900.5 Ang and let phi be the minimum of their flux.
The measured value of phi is 9.036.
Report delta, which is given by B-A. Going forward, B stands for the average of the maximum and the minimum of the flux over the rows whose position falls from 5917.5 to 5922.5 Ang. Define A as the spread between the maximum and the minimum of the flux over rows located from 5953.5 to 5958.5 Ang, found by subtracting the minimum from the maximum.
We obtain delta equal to 10.4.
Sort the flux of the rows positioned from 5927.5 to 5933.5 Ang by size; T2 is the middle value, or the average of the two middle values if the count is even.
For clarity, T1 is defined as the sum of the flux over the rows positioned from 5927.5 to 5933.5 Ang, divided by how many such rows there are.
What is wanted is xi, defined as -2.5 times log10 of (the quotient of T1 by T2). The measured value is -0.014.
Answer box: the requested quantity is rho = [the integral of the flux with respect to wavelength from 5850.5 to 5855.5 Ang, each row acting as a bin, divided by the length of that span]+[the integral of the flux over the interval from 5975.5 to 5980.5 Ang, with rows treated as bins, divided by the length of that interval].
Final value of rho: 25.4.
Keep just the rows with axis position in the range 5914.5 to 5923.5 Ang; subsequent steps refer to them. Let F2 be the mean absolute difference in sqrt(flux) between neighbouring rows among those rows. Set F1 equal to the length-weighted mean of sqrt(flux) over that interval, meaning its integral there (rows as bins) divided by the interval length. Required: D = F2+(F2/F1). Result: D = 0.11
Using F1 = 3.553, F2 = 0.089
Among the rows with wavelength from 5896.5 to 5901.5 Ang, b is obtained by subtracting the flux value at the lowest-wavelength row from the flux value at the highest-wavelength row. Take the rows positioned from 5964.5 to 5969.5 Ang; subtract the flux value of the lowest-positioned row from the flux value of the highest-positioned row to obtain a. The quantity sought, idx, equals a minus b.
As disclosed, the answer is 0.3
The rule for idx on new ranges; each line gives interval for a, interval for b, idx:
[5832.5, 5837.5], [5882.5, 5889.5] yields 2.5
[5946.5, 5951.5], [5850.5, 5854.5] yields 0.6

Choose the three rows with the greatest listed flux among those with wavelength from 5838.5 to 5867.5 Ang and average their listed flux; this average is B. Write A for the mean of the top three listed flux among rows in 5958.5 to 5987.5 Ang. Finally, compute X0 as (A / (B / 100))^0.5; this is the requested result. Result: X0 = 10.2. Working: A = 14.1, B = 13.6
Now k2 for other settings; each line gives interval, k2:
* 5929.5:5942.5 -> 3.1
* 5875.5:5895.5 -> 1.9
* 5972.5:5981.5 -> 2.1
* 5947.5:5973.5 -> 0.1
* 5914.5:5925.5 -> 2.1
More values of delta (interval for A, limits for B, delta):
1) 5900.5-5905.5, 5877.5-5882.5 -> 10.7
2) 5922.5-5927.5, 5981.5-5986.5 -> 10.7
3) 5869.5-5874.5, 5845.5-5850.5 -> 12.2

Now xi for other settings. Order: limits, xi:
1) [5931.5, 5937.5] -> -0.031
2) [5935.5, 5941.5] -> -0.007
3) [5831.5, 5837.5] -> 0.009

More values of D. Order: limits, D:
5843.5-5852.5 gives 0.06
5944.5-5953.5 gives 0.10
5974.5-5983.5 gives 0.12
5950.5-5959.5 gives 0.14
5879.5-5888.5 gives 0.12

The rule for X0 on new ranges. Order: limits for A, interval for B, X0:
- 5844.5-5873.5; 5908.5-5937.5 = 9.6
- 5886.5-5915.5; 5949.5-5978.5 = 9.7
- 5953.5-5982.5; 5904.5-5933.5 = 10.0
